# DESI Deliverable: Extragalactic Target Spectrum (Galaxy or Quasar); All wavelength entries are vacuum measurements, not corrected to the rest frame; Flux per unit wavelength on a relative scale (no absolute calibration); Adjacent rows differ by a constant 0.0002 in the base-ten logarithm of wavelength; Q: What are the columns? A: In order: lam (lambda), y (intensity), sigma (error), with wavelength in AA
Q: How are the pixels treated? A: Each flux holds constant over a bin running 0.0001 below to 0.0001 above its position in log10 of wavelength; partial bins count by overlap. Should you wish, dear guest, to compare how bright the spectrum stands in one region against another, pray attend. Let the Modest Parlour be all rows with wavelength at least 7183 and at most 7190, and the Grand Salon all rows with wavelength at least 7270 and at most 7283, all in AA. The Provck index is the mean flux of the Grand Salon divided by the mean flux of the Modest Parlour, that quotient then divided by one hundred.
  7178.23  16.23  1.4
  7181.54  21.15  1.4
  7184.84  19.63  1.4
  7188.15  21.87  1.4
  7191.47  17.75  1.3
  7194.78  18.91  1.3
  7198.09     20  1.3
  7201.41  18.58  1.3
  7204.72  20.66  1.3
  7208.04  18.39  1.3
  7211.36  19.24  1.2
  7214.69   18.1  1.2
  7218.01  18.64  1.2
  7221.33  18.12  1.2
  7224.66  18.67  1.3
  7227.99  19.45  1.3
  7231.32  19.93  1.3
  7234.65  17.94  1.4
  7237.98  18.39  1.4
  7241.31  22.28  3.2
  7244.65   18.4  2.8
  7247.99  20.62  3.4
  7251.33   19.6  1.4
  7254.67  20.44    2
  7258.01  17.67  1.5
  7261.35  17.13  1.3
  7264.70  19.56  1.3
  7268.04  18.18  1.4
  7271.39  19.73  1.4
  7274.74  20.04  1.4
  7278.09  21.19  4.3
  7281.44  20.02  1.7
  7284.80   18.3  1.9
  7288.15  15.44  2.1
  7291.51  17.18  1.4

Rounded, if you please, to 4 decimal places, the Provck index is 0.0098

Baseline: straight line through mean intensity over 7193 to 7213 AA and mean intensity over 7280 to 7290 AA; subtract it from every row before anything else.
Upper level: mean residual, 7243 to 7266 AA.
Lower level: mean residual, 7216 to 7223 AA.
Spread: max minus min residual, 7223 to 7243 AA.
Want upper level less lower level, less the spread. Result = -3.2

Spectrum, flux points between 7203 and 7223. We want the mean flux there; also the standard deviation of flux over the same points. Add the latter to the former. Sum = 19.8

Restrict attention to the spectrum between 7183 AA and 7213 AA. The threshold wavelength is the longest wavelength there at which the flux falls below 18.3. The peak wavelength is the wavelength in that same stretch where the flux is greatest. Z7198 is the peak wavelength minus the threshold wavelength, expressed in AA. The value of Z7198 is -3.3 AA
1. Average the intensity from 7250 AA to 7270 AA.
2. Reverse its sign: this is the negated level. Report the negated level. -18.8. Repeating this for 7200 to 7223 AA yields -18.8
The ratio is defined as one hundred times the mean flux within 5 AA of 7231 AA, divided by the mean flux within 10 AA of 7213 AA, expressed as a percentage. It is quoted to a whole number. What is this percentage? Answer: 101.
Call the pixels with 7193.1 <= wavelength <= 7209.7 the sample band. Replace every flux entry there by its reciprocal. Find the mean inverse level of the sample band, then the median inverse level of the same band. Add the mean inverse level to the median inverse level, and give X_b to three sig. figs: 0.105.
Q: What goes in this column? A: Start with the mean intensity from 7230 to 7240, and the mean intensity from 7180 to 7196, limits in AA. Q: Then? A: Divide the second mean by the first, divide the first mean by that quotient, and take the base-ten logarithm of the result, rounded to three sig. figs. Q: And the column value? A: 1.25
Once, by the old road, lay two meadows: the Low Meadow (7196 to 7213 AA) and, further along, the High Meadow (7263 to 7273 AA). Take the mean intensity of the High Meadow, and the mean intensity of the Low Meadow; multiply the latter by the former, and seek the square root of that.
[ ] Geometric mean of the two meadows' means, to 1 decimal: 19.3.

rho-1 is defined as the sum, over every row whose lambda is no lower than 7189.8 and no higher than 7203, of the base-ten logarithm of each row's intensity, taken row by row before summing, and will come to 5.096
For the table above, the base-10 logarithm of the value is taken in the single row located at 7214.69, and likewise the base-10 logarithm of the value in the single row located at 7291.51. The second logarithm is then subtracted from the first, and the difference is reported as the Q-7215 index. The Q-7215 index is 0.023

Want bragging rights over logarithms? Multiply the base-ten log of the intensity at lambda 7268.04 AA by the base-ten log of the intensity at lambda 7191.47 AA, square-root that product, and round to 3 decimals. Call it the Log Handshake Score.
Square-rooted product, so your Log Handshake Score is 1.254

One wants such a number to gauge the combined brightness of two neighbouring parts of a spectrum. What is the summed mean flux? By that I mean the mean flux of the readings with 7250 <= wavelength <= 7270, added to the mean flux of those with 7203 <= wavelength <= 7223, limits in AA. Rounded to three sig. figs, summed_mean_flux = 37.6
